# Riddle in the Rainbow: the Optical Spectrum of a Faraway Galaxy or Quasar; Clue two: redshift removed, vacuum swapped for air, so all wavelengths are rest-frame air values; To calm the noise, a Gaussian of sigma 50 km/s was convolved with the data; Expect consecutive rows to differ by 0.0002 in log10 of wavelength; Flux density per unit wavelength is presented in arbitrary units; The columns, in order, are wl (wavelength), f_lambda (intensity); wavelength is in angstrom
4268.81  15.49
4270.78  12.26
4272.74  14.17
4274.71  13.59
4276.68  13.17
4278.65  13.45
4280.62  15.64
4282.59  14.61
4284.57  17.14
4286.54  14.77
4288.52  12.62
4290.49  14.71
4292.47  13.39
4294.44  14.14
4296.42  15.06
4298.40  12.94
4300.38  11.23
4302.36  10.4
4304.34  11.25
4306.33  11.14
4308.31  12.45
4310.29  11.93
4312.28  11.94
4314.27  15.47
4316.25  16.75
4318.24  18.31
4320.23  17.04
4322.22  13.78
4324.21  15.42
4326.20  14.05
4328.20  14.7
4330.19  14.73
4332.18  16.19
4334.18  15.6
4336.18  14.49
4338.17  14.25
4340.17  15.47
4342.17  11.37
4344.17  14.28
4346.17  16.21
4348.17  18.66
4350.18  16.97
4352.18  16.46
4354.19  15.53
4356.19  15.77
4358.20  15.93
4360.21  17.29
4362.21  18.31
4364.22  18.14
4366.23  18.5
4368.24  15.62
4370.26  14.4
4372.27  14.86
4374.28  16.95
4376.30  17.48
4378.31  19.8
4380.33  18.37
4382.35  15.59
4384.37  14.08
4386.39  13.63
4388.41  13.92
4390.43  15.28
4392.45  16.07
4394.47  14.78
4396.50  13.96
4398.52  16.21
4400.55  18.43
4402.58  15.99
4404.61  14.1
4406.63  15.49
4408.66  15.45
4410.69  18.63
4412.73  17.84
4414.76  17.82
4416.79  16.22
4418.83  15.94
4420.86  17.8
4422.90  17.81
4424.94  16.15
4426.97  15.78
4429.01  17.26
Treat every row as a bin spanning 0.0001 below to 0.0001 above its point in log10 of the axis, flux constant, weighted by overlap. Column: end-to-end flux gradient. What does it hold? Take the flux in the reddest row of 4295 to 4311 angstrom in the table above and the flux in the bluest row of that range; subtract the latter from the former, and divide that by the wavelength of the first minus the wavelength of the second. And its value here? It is -0.23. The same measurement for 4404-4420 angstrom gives 0.13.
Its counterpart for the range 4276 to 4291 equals 0.11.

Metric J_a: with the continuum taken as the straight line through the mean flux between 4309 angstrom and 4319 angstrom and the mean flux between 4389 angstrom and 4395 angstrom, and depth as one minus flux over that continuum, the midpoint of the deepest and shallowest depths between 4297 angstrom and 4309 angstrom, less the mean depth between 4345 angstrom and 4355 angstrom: 0.32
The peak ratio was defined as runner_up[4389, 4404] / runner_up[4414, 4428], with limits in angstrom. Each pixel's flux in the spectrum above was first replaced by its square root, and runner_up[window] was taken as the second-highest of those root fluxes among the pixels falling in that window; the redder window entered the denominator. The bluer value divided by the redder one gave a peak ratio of 0.95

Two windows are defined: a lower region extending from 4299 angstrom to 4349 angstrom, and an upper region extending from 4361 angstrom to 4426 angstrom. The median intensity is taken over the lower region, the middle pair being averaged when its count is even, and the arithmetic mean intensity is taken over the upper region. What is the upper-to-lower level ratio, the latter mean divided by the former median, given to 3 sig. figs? 1.13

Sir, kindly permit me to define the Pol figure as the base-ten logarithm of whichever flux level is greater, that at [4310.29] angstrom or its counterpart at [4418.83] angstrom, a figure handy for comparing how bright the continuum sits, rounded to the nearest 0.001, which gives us 1.202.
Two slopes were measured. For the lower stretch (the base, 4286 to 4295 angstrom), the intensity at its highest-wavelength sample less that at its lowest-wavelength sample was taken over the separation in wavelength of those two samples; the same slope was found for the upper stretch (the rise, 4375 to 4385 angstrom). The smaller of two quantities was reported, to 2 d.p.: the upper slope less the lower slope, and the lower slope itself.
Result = -0.34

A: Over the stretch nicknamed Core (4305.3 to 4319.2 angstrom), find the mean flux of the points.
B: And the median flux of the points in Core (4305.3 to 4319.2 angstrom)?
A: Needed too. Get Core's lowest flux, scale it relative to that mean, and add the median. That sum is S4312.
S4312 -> 13.2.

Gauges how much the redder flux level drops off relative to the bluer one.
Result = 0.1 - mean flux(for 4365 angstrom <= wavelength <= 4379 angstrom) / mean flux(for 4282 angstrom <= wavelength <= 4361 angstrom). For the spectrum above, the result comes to -1.05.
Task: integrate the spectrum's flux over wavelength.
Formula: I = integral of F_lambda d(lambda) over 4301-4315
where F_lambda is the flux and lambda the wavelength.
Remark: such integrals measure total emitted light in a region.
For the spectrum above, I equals 168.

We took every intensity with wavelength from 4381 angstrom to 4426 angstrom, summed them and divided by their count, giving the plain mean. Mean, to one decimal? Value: 16.0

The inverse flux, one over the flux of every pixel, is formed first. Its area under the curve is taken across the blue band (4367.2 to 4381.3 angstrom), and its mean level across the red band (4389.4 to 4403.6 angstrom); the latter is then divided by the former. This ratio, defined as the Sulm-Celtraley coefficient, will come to 0.0749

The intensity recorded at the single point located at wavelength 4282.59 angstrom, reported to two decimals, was 14.61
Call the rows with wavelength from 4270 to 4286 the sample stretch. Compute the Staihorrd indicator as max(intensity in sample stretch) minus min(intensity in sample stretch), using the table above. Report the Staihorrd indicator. 5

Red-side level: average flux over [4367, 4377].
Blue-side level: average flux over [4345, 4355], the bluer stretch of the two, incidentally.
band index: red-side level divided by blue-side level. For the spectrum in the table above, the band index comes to 0.95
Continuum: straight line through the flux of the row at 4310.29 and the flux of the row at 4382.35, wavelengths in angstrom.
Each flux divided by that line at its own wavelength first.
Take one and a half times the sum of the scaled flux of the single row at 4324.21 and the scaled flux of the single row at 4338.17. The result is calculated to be 3.4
